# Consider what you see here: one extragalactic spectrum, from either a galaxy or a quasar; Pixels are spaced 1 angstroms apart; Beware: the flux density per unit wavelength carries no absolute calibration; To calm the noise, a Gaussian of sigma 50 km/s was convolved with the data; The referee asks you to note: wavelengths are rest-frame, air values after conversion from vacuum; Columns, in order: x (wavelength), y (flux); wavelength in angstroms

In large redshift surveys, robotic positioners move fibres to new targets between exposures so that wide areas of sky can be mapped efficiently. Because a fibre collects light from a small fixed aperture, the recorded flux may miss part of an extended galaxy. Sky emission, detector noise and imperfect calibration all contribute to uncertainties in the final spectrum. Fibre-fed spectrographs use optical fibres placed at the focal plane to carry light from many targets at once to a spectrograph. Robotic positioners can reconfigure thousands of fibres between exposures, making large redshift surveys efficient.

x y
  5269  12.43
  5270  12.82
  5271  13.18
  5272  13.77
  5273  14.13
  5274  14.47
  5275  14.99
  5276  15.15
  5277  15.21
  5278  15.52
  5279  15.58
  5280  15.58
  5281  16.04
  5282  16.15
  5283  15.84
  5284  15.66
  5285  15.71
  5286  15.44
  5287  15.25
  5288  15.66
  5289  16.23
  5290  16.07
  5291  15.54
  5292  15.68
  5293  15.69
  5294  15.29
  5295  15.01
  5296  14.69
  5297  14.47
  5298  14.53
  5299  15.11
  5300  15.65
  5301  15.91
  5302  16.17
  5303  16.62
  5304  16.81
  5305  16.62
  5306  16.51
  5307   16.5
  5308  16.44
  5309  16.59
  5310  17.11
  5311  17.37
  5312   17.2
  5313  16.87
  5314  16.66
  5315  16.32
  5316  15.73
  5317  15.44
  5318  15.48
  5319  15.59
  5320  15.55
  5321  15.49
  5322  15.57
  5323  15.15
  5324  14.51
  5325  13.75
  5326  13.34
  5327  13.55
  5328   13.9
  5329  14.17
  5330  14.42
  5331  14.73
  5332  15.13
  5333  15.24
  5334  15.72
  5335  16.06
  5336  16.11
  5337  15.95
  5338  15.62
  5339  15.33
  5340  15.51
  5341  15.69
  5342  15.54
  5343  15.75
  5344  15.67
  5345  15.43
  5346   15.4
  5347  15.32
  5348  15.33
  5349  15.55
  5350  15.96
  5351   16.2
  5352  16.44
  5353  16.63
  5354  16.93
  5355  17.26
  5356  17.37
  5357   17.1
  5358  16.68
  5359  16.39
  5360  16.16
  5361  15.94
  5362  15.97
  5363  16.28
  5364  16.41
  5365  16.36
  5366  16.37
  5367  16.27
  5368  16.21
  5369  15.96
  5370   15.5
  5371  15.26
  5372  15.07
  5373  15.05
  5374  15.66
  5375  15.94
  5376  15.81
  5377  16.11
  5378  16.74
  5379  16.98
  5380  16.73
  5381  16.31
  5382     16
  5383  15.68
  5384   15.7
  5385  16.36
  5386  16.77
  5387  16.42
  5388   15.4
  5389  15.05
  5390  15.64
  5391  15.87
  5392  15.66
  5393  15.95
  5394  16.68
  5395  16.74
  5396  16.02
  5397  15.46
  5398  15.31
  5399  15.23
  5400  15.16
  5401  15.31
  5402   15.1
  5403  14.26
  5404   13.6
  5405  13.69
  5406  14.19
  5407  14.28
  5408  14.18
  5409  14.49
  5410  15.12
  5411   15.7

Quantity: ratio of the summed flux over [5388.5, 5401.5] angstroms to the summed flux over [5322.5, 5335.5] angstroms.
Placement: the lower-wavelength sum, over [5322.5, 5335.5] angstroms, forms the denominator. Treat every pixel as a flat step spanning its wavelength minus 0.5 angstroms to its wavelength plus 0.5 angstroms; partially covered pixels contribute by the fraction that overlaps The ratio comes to 1.08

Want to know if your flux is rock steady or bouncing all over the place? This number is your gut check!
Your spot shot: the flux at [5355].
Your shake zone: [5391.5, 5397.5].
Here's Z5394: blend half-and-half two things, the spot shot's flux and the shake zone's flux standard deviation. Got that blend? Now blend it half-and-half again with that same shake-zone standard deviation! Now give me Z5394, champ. 4.7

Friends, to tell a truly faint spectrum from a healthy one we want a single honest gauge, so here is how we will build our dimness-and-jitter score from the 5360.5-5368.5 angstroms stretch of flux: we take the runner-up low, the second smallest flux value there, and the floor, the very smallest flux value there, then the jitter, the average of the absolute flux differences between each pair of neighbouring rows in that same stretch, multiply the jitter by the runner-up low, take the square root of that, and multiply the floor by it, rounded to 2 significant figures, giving 20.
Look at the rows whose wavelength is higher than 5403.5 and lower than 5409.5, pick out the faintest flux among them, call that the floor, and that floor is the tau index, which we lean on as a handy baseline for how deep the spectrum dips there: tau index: 13.6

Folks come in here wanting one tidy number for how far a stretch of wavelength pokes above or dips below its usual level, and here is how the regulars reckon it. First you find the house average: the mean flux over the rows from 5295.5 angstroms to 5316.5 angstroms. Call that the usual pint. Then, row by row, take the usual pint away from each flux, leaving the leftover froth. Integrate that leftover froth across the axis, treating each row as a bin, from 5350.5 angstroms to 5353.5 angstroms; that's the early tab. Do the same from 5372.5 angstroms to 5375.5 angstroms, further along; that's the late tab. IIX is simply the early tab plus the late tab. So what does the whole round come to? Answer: -1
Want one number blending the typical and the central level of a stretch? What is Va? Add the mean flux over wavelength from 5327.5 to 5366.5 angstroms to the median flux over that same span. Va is 31.8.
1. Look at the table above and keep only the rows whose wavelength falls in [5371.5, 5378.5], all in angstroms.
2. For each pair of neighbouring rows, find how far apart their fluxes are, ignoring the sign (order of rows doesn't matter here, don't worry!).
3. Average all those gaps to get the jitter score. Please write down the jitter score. 0.33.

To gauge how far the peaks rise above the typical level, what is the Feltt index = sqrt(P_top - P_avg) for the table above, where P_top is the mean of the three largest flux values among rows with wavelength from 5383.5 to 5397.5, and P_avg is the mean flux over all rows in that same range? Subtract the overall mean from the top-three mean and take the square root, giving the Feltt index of 0.87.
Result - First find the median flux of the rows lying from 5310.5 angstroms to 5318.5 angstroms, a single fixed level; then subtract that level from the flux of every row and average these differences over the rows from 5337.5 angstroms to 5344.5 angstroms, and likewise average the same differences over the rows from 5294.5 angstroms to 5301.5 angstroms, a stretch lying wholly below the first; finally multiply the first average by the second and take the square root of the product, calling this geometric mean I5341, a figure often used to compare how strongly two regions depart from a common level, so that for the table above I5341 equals 1.1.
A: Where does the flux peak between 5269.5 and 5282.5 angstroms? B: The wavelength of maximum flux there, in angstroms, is 5282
